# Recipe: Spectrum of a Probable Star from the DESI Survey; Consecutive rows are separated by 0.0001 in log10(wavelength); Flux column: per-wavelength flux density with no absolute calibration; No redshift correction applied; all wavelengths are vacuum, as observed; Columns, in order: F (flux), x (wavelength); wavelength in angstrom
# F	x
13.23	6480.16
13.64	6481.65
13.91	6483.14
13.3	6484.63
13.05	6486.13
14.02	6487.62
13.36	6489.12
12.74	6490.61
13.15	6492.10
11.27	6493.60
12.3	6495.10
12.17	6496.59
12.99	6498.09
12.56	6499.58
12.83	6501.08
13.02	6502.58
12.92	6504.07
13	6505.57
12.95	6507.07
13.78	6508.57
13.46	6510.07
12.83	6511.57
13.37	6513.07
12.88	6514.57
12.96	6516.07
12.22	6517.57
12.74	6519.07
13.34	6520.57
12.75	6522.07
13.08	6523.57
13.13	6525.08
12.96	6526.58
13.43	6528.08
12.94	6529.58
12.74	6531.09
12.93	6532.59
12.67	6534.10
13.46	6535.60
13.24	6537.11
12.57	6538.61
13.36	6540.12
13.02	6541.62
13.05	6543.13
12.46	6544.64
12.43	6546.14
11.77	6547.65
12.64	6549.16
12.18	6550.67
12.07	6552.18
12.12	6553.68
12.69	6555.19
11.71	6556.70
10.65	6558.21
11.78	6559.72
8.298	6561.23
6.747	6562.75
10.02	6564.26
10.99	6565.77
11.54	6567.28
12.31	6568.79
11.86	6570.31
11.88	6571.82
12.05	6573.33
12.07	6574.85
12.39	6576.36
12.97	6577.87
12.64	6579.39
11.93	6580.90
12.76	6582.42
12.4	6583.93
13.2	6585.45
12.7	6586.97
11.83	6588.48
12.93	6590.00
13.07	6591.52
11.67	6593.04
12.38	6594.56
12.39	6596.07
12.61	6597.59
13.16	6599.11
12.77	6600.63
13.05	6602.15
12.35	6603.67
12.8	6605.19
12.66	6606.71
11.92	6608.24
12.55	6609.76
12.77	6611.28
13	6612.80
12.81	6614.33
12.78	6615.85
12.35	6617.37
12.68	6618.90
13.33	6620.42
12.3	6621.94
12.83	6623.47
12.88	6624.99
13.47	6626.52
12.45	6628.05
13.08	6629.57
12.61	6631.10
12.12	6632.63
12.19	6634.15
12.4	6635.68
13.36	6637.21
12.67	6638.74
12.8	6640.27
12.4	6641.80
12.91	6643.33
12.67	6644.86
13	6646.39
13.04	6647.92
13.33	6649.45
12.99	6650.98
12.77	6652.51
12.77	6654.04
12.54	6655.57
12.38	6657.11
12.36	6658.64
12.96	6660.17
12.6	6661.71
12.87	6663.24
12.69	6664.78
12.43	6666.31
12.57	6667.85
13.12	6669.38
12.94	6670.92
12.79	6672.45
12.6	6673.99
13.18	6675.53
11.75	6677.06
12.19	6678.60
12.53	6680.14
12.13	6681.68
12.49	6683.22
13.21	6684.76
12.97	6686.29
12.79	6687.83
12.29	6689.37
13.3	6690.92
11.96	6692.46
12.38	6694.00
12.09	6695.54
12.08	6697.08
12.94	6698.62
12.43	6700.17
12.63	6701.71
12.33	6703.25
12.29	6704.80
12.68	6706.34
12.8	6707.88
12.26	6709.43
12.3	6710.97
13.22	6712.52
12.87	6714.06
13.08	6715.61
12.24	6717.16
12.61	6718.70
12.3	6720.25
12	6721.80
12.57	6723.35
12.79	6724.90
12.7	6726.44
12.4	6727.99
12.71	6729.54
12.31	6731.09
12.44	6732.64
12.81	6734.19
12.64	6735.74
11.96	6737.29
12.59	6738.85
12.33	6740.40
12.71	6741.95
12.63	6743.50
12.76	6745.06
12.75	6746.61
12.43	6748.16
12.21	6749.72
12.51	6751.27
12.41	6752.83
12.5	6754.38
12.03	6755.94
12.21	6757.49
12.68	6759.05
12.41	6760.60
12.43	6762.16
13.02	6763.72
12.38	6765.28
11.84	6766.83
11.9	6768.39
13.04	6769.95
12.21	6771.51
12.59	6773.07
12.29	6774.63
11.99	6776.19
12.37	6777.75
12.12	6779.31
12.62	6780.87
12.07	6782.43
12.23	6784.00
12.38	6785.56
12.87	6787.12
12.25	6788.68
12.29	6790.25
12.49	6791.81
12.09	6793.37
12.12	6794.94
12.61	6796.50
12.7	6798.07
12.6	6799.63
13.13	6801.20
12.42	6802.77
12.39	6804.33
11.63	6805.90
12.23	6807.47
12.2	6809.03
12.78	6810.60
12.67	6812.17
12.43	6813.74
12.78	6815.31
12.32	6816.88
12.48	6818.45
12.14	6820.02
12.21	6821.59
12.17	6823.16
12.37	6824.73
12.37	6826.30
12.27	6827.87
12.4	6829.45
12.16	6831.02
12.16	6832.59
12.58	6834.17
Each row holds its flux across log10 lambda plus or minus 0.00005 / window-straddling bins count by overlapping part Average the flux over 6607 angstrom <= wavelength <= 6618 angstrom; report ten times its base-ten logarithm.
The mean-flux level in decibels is 11.0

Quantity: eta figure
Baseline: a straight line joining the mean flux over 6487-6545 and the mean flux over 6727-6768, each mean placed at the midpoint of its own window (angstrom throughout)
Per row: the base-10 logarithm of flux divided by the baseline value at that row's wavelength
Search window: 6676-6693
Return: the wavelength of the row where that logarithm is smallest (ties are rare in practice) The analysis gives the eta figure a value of 6677.06 angstrom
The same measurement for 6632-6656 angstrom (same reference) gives 6632.63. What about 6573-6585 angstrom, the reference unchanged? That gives 6580.90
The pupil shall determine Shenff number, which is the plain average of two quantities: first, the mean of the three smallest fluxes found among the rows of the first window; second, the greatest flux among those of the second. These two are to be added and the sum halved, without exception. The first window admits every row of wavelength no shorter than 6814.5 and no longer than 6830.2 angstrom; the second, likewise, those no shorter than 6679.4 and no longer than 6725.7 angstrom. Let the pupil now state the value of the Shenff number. 12.7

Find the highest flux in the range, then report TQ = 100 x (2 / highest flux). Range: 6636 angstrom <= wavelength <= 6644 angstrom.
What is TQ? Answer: 15.0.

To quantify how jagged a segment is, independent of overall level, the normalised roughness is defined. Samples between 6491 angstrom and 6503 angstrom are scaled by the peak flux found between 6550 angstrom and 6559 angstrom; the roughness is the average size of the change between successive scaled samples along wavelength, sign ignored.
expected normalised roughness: 0.053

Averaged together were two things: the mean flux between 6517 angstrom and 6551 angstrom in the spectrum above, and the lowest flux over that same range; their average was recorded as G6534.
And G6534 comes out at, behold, 12.3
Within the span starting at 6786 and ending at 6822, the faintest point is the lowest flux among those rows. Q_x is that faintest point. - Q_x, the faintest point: 11.63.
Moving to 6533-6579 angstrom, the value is 6.747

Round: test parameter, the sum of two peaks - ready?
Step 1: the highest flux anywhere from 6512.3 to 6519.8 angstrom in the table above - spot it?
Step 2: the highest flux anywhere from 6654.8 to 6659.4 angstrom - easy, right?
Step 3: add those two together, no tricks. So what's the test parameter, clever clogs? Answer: 25.9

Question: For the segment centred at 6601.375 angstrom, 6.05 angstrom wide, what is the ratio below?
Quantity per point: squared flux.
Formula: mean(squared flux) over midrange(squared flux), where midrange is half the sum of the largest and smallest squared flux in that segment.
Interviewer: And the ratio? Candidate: 1.012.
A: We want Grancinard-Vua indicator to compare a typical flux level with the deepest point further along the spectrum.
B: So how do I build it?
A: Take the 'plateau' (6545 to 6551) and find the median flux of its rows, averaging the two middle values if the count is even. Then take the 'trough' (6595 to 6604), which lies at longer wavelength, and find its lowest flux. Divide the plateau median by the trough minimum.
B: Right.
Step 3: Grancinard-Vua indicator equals 1.00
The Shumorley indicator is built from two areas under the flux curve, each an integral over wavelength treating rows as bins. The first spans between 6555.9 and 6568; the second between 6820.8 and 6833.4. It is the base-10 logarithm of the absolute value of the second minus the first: 1.5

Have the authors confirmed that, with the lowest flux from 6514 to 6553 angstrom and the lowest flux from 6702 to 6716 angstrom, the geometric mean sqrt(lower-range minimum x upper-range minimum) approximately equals 12.0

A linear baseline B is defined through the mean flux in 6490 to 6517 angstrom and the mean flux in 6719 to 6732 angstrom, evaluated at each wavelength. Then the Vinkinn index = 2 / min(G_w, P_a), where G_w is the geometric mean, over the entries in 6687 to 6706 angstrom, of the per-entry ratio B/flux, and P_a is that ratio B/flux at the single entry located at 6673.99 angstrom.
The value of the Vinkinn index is 2.01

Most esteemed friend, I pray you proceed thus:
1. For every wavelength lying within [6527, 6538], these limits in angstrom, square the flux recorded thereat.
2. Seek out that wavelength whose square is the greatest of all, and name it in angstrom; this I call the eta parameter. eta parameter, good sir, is 6535.60 angstrom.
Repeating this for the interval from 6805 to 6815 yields 6810.60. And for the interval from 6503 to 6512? 6508.57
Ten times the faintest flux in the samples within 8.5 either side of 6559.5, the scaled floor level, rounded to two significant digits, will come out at 67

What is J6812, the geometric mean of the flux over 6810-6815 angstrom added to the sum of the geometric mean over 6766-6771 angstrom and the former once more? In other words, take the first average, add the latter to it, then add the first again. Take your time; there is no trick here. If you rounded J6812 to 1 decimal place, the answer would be 37.5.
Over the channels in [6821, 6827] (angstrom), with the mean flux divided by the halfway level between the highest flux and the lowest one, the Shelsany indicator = 1.00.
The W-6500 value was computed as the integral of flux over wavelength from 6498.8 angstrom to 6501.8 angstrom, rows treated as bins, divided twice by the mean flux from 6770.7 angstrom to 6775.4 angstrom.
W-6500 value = 0.25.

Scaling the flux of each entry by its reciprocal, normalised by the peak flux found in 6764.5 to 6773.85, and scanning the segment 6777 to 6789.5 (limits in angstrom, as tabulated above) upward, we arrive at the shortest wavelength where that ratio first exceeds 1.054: 6777.75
